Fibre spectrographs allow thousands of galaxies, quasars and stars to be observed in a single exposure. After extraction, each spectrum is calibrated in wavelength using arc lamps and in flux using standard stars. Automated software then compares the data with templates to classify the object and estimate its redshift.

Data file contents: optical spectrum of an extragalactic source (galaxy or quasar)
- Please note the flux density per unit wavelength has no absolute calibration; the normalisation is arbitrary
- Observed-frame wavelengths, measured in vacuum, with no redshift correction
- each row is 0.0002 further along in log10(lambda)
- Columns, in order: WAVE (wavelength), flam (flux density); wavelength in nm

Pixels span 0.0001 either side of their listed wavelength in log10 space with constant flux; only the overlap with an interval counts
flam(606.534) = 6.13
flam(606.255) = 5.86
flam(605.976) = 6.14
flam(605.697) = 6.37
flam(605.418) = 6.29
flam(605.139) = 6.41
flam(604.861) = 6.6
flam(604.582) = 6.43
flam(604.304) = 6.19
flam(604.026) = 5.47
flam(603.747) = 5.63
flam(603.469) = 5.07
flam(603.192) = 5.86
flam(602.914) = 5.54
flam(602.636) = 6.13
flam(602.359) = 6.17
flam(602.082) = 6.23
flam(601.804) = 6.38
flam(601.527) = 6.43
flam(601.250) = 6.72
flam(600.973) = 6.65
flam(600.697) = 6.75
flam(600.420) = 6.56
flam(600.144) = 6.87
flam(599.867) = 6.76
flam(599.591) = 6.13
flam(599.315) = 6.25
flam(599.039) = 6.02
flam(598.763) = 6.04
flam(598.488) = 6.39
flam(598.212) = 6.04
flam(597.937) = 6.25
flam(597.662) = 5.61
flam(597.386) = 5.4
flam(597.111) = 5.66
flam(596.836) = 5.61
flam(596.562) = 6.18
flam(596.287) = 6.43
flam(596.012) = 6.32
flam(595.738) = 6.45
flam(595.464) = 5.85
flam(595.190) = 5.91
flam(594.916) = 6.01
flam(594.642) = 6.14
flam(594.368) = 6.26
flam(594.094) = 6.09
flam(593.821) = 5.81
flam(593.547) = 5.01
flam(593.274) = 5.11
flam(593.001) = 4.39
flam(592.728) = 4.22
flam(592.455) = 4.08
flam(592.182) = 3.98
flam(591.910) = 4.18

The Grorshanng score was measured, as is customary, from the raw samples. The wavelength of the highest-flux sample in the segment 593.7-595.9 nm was 595.738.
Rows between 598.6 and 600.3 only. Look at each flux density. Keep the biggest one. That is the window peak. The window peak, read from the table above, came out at 6.87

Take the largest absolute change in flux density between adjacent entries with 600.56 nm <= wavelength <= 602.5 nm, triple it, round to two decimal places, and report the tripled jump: 0.87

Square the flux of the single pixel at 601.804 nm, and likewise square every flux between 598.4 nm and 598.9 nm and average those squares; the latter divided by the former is 0.95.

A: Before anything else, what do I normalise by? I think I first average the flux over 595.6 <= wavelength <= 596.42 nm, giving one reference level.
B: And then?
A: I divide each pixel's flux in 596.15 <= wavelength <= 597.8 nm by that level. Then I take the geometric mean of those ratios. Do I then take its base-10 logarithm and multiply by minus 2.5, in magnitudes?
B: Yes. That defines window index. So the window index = 0.11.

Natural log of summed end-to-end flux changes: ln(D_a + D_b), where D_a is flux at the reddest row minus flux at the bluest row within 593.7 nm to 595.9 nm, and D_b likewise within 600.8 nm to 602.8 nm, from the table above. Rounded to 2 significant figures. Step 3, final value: -2.1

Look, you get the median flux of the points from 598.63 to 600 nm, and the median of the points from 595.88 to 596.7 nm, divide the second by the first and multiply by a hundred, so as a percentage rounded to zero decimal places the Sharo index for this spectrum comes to 103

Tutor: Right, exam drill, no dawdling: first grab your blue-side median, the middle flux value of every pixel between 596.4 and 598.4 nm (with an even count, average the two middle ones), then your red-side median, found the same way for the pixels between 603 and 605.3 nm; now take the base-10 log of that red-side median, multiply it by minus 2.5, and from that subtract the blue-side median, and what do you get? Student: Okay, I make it -7.6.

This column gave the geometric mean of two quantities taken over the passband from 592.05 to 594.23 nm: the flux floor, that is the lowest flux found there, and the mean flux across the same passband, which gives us 4.39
